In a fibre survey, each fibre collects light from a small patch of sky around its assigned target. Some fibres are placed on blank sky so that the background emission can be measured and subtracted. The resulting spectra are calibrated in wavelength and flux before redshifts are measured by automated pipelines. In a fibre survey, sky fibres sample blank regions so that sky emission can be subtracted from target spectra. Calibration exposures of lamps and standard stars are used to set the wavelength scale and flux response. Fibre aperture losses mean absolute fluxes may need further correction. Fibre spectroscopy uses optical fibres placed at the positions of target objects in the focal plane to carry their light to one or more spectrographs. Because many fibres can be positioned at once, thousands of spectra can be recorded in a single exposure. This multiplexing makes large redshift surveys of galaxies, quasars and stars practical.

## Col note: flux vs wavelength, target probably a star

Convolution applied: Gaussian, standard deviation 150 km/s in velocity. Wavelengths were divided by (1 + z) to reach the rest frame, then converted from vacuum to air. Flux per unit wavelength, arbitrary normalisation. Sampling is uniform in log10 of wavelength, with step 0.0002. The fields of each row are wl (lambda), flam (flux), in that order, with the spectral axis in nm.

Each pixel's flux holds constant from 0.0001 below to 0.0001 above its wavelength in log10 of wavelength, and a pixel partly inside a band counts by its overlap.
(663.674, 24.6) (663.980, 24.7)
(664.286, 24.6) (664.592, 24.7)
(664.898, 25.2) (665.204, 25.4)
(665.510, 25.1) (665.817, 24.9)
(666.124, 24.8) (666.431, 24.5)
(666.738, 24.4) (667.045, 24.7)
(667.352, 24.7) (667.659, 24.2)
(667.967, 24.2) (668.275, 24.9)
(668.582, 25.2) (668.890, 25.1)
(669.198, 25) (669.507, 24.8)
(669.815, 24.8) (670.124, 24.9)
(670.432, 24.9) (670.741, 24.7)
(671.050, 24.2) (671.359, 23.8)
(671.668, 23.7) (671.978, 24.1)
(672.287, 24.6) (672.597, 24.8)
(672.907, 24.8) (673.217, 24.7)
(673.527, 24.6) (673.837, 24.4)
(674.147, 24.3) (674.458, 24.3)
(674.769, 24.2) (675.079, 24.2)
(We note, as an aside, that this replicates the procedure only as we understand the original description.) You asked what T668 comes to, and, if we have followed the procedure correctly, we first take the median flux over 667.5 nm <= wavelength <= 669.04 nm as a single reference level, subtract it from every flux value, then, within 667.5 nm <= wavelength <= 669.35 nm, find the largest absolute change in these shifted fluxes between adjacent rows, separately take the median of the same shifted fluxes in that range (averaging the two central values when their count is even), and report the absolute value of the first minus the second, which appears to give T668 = 0.65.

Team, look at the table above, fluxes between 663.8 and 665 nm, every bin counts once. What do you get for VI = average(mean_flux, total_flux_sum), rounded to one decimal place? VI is 62.0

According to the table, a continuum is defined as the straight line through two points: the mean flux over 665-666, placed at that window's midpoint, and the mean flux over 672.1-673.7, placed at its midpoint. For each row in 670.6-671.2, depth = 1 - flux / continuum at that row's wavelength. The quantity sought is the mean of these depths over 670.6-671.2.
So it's 0.015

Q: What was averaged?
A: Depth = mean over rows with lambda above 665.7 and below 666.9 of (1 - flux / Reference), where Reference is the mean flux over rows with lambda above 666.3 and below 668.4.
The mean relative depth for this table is -0.0055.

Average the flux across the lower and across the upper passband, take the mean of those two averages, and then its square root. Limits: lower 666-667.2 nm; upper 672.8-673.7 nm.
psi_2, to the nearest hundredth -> 4.96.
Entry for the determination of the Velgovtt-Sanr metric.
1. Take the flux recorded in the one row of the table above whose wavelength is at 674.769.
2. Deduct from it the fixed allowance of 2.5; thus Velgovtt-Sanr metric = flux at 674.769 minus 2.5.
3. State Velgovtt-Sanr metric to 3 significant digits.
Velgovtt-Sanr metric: 21.7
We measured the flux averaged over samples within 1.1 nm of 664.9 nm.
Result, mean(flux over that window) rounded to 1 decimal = 24.9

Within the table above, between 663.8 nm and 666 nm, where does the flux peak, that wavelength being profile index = 665.204 nm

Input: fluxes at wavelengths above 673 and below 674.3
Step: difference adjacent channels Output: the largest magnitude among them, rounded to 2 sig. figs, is 0.20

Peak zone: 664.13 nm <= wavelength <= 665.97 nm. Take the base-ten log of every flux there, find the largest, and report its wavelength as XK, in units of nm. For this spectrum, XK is 665.204 nm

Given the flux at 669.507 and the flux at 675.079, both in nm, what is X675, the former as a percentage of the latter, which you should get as 102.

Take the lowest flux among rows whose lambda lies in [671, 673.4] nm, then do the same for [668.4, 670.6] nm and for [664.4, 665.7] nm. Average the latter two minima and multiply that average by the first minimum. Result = 587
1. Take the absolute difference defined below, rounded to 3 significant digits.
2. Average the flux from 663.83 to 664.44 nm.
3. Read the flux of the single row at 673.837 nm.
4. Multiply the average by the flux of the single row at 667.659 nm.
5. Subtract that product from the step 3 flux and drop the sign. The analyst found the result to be 572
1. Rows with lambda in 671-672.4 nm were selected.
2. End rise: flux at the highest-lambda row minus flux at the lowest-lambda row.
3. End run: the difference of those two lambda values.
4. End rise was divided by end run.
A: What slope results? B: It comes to 0.3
